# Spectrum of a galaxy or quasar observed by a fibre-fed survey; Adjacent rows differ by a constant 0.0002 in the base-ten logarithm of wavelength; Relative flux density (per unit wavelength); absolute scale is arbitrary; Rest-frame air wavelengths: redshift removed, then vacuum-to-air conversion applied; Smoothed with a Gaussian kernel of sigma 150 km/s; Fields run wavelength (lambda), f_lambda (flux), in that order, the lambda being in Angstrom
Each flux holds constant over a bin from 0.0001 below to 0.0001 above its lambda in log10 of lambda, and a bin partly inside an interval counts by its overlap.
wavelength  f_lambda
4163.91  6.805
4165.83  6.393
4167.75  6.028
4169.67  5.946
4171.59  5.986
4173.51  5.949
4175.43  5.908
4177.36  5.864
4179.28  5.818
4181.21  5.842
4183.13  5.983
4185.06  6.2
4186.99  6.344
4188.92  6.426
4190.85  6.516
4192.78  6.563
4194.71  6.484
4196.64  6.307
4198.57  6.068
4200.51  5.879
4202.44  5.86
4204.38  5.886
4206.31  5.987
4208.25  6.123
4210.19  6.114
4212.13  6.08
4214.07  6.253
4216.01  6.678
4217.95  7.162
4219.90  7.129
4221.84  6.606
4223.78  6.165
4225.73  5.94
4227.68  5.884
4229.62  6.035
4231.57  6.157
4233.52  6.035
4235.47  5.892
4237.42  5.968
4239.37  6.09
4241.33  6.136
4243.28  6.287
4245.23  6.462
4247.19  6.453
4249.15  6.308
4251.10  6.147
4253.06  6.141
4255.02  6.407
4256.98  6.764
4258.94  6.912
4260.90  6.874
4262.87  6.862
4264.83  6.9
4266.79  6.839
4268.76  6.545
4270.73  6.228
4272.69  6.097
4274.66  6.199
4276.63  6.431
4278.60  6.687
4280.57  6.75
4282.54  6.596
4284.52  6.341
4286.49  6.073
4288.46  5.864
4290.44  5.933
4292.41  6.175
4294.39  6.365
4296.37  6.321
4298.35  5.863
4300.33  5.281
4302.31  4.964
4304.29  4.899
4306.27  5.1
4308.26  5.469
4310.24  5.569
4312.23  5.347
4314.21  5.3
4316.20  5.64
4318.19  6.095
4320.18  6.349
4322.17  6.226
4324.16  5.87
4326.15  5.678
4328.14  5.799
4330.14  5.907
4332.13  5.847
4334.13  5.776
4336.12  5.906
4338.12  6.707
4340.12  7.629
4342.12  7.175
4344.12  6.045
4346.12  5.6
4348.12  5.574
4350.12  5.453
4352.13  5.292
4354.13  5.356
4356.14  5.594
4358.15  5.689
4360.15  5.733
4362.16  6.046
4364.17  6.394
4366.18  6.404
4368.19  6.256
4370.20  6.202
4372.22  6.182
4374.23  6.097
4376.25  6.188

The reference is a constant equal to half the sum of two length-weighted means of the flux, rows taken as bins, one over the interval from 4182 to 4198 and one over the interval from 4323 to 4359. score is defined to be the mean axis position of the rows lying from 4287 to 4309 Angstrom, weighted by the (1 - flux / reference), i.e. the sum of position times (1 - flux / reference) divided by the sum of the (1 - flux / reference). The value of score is 4303.2 Angstrom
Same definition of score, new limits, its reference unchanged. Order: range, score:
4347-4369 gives 4351.7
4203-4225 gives 4221.2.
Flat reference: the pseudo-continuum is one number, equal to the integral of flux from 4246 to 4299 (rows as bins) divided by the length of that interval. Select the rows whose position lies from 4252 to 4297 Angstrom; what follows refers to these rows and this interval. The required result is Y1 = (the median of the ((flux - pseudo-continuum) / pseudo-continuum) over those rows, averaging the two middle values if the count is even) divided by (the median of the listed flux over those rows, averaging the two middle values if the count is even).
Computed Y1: -0.0001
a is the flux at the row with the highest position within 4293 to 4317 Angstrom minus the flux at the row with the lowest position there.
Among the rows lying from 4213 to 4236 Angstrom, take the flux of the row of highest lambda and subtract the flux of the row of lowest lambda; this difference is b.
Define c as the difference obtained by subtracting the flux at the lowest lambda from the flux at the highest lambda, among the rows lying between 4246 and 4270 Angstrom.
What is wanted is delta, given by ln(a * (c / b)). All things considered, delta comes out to -1.7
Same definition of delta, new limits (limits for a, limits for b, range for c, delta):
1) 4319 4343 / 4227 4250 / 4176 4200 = -0.9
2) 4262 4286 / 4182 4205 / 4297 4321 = 1.0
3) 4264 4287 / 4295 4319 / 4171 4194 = 0.7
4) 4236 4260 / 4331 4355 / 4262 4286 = 0.0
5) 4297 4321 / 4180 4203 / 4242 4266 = 2.8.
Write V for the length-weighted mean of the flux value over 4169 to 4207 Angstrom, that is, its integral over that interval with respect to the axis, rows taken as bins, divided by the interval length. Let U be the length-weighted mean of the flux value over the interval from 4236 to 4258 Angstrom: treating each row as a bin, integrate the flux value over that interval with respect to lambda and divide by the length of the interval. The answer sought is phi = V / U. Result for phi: 0.97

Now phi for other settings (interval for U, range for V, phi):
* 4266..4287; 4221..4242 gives 0.94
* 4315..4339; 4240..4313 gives 1.03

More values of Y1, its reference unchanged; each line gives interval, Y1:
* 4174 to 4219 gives -0.0076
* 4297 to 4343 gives -0.0165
